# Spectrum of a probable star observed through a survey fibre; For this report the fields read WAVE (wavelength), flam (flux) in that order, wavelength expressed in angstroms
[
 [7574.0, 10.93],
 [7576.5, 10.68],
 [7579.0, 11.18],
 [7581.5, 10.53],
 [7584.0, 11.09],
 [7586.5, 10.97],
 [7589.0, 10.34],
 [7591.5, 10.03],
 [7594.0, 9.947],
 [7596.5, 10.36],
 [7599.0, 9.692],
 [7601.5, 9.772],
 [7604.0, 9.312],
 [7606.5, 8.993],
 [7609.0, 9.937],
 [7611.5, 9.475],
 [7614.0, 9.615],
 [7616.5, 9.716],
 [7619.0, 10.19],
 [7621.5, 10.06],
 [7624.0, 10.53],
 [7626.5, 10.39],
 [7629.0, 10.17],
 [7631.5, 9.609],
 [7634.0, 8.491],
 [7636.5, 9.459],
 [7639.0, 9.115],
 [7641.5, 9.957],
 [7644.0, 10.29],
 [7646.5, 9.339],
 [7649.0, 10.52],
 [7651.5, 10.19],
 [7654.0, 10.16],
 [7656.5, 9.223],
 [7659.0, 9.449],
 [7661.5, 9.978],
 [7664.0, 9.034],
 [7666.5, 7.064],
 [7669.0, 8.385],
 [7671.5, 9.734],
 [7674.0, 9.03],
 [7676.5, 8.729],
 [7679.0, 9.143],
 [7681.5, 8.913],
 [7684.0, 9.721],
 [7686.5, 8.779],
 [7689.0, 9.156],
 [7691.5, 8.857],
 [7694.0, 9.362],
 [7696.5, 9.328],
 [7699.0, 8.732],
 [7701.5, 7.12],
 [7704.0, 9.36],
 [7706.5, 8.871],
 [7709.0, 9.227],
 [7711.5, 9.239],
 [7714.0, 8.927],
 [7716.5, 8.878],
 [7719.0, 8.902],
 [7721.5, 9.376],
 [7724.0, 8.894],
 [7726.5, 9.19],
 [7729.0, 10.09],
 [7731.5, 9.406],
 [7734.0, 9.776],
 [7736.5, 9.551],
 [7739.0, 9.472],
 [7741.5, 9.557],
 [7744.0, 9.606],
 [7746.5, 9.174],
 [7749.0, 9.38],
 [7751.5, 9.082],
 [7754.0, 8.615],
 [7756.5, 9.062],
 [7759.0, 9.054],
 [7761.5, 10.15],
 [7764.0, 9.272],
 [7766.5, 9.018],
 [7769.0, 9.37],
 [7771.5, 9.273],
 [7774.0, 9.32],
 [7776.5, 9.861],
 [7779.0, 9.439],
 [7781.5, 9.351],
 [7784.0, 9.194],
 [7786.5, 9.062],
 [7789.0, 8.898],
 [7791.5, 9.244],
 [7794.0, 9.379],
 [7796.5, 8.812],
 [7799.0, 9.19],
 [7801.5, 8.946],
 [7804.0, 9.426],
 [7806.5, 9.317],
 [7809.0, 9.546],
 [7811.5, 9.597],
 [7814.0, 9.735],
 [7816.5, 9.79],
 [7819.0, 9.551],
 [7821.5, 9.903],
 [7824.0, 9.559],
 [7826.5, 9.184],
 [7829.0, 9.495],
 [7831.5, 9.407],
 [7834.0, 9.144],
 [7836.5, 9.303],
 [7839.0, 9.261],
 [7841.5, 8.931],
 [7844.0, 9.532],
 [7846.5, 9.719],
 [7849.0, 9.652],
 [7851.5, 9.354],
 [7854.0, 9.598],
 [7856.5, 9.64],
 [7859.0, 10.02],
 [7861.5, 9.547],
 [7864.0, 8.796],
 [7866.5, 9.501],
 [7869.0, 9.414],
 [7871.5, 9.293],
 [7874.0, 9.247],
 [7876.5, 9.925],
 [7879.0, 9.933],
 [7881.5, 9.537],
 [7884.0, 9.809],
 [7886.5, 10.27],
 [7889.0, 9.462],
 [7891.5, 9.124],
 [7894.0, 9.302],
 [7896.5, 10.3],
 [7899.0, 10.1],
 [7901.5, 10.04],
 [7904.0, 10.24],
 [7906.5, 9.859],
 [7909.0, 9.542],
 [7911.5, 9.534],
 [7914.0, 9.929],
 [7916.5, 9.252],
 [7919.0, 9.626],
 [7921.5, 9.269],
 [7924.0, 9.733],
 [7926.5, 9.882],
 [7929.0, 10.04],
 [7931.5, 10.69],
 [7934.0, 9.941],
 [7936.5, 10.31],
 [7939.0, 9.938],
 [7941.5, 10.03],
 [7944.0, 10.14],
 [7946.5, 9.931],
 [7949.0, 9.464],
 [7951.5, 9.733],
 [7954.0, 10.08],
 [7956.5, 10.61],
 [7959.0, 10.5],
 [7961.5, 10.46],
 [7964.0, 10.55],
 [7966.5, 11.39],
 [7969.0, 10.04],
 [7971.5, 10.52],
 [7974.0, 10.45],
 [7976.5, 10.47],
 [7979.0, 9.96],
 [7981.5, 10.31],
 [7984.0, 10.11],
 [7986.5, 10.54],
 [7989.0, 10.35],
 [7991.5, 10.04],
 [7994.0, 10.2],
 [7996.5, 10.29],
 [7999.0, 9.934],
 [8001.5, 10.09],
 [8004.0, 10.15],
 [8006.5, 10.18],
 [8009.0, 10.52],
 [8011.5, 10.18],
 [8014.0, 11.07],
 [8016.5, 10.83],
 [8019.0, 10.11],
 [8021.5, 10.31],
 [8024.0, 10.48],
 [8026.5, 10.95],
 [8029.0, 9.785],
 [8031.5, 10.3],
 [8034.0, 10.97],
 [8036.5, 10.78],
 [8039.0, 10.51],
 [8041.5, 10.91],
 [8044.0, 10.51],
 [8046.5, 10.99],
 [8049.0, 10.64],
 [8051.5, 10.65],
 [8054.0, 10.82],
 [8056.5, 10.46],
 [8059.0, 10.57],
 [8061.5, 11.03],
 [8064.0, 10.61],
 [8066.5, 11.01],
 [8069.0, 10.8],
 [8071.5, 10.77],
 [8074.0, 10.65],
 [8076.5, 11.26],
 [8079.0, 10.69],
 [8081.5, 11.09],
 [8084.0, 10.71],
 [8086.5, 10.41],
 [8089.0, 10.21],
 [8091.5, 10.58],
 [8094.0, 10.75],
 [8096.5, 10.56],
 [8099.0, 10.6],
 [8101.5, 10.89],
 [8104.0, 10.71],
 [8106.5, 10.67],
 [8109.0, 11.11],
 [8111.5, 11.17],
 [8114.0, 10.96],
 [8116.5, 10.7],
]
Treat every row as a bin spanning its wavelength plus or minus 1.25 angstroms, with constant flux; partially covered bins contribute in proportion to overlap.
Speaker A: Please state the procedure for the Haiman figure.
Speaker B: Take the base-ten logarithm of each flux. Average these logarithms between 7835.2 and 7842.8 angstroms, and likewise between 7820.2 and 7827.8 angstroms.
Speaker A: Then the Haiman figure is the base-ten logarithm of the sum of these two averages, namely 0.288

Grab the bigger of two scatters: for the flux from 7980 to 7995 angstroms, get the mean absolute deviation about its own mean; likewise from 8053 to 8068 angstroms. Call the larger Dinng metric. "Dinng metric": 0.20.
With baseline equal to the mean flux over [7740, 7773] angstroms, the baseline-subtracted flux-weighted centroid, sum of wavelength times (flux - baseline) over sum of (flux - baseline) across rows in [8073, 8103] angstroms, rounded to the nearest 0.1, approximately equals 8087.3 angstroms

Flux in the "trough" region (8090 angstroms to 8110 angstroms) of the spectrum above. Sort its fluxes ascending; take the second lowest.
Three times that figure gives 32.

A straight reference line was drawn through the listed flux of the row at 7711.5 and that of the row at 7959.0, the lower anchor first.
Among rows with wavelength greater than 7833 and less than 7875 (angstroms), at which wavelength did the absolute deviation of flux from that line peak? 7864.0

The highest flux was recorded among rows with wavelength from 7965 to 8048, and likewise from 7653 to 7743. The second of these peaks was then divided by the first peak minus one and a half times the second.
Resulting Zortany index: -2.64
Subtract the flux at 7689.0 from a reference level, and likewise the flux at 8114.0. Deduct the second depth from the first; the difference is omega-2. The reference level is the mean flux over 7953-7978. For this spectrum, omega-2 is 1.8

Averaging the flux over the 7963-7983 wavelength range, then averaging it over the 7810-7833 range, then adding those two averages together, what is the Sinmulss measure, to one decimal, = 20.0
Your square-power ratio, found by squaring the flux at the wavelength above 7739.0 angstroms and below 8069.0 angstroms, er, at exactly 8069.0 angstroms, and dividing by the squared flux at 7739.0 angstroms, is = 1.3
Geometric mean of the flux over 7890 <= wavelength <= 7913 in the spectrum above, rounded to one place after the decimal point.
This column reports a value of 9.8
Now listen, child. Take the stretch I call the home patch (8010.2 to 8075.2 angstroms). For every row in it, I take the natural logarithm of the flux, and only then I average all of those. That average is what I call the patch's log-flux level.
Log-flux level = 2.36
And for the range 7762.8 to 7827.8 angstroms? 2.24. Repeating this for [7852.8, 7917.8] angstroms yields 2.27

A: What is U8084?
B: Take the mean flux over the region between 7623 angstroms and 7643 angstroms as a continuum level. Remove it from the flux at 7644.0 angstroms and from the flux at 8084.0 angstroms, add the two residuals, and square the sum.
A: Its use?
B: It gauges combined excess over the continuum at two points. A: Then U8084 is 2.5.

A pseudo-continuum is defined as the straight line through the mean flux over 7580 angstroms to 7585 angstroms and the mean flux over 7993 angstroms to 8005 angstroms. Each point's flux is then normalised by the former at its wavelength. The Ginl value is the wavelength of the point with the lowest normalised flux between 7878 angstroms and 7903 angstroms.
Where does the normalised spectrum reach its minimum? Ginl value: 7891.5 angstroms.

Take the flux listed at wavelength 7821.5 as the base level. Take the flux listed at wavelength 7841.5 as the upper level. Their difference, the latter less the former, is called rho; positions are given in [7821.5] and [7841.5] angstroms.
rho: -1.0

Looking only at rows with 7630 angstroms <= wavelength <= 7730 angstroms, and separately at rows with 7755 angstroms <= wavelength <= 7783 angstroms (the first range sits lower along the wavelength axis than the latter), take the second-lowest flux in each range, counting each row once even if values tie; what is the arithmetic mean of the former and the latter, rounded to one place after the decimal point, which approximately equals 8.1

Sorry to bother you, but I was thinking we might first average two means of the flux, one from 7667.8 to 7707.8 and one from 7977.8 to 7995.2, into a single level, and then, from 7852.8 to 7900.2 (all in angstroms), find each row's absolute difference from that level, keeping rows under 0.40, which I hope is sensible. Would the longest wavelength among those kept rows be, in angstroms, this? 7894.0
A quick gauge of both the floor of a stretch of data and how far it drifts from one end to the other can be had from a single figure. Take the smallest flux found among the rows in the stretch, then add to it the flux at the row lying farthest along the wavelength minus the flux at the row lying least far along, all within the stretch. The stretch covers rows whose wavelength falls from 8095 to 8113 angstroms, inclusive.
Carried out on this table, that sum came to 11.2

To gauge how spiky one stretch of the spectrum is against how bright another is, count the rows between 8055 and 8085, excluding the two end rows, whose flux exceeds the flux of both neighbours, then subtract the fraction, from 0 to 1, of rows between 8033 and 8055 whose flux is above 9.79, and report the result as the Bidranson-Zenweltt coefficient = 3.0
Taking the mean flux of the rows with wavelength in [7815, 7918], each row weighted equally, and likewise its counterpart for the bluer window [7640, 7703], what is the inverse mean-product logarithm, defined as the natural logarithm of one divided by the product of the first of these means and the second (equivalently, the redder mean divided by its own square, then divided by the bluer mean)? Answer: -4.48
